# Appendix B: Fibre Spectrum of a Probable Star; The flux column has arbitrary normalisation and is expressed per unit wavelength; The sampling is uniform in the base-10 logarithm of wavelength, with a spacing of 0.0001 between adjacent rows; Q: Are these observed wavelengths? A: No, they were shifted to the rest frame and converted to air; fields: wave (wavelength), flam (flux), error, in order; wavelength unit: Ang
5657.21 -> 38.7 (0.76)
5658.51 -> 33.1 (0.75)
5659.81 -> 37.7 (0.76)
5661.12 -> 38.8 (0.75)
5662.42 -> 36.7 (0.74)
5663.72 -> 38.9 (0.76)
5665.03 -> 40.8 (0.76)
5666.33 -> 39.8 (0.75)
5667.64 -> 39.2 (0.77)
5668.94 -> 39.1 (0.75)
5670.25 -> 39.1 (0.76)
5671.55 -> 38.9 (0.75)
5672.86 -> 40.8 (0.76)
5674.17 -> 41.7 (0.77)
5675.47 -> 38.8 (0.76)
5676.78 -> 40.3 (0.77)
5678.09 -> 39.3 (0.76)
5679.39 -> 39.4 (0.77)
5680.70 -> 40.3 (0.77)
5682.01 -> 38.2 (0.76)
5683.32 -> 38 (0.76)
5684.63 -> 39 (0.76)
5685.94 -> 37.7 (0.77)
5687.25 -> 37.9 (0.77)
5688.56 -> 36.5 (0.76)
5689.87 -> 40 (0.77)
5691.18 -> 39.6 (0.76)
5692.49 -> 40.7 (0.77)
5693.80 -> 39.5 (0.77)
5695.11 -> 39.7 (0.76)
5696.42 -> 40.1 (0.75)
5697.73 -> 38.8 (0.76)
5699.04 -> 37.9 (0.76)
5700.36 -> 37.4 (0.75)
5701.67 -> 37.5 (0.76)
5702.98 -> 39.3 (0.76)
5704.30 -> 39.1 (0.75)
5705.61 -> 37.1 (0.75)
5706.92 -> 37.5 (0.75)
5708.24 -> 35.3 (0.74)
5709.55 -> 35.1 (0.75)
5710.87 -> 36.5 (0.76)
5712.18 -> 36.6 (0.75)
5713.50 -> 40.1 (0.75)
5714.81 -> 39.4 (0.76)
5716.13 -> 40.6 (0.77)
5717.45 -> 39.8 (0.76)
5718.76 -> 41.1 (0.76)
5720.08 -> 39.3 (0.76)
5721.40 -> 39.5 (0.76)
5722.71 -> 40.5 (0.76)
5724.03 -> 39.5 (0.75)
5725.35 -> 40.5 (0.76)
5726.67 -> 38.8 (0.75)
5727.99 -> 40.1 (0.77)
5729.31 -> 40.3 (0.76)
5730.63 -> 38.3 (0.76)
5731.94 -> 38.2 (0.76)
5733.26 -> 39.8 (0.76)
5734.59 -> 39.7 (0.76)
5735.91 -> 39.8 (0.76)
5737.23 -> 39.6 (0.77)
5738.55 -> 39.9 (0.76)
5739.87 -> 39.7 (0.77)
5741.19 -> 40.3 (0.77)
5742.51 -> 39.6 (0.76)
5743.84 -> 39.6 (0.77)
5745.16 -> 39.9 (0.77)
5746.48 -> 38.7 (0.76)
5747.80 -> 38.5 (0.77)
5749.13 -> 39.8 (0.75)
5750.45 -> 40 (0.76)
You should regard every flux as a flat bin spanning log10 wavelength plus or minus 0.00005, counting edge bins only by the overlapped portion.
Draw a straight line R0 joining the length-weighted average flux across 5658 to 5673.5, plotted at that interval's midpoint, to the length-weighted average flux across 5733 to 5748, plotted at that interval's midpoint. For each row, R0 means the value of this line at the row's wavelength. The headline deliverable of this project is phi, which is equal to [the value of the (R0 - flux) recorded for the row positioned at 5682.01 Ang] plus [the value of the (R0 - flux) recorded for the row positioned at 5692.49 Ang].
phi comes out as -1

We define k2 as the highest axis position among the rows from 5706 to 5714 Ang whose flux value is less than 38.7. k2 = 5712.18 Ang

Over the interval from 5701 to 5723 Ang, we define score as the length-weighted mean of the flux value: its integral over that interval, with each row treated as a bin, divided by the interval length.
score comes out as 38.5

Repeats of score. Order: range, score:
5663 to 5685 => 39.5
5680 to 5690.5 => 38.4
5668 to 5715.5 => 38.7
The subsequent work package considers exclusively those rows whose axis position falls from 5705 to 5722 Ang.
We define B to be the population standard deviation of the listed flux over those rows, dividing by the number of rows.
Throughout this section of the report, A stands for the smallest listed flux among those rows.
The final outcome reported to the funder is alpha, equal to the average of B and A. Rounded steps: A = 35.1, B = 2.0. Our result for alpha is 18.5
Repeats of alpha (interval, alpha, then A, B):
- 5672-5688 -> 19.5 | 37.7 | 1.2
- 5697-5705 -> 19.1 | 37.4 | 0.8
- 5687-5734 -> 18.3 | 35.1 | 1.5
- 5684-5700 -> 18.8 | 36.5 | 1.2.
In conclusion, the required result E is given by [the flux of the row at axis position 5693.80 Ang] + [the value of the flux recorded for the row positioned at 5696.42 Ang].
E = 79.6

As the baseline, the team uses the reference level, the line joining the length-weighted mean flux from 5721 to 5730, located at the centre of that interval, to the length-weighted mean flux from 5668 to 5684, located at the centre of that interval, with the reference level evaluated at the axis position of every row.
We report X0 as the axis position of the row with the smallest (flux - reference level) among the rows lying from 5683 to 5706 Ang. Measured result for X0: 5688.56 Ang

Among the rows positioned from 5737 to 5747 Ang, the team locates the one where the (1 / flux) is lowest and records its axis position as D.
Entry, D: 5741.19 Ang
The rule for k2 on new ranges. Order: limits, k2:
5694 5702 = 5701.67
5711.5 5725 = 5712.18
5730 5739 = 5731.94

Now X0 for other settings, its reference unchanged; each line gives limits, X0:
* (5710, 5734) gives 5710.87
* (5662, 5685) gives 5662.42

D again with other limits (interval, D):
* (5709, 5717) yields 5716.13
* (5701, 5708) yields 5702.98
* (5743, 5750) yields 5745.16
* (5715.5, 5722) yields 5718.76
